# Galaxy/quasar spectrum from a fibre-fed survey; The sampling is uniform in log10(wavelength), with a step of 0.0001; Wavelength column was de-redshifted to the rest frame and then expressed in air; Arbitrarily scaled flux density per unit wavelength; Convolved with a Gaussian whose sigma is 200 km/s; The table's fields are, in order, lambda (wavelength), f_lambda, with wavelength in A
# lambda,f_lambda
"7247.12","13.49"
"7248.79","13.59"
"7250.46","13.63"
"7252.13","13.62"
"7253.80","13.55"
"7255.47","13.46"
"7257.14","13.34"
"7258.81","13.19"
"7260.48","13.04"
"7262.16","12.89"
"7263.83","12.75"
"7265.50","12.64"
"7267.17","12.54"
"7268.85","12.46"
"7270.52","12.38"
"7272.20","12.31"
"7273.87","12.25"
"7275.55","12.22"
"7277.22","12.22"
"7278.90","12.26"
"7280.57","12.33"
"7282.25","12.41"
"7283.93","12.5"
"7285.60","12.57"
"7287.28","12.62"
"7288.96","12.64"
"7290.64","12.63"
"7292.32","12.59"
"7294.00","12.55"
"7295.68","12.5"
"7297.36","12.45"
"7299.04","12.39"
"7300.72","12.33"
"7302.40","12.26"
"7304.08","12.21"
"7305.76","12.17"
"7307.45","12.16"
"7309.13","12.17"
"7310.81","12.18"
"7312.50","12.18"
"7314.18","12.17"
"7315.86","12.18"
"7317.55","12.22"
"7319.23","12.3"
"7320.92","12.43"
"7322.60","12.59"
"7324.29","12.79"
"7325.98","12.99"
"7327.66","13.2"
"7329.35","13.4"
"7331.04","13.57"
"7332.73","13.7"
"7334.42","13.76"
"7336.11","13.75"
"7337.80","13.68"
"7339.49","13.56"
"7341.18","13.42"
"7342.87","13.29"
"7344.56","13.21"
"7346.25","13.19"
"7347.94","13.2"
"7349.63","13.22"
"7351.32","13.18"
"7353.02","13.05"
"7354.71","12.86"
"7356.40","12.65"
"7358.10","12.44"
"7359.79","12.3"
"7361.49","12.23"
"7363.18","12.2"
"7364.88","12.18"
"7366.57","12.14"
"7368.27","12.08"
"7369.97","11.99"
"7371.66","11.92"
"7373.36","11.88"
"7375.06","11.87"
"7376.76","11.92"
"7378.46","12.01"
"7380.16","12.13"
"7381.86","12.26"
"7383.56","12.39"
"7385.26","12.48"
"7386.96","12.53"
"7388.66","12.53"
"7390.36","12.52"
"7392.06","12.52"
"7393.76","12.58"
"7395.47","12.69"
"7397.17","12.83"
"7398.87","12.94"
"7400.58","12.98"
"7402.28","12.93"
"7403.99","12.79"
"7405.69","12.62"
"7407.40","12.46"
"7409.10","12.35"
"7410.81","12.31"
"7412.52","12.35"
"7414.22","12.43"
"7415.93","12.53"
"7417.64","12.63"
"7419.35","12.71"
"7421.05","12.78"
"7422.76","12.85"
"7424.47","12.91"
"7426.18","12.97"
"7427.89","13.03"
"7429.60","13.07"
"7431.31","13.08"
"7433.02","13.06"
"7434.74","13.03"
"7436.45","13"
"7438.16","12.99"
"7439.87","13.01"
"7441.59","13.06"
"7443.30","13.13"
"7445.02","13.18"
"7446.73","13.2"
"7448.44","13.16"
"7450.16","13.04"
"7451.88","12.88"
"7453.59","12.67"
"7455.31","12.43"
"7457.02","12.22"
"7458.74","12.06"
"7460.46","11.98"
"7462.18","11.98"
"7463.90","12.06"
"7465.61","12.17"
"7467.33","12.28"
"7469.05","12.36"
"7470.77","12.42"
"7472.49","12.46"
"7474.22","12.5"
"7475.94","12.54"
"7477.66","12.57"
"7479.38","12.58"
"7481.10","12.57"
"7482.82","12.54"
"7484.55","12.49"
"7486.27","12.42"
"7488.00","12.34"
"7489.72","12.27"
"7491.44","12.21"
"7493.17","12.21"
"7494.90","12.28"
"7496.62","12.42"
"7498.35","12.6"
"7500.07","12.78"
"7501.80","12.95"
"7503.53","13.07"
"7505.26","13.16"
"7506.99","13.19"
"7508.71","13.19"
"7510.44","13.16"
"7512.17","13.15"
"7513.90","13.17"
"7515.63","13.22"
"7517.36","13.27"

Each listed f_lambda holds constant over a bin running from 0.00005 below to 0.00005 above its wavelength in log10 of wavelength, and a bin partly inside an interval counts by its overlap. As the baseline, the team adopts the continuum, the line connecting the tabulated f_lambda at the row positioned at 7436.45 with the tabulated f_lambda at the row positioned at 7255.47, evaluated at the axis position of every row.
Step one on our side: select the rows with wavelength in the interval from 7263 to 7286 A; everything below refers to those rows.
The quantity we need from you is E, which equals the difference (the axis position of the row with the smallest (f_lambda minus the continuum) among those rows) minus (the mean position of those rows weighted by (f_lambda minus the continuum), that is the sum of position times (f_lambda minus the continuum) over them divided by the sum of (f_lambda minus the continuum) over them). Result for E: 0.5 A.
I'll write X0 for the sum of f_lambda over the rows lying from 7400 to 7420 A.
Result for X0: 151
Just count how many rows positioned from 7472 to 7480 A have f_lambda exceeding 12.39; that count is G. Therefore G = 5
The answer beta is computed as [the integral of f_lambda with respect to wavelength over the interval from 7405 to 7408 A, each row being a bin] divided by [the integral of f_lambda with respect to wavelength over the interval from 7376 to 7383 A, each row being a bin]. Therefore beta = 0.44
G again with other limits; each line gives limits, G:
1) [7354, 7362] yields 3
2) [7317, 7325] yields 3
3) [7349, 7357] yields 5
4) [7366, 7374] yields 0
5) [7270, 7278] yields 0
